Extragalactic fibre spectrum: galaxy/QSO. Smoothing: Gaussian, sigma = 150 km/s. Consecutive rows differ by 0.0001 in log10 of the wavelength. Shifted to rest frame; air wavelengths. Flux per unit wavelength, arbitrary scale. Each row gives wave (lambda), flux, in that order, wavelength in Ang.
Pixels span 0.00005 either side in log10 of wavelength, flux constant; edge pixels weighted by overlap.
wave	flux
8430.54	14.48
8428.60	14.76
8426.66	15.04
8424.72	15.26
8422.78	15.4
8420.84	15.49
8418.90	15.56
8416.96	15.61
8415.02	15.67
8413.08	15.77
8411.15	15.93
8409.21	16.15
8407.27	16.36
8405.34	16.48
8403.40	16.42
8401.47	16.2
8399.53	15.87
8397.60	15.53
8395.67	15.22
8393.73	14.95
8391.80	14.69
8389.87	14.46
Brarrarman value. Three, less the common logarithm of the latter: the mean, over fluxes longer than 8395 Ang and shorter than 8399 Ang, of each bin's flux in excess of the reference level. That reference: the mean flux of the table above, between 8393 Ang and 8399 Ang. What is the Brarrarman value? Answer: 3.8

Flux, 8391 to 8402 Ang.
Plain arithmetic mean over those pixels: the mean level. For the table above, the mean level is 15.4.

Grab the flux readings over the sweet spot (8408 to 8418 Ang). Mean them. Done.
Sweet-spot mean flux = 15.83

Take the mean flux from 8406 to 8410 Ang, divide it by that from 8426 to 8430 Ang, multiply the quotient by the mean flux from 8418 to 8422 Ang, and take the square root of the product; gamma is 4.12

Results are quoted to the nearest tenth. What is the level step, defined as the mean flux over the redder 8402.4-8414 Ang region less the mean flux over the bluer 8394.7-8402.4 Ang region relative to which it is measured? 0.5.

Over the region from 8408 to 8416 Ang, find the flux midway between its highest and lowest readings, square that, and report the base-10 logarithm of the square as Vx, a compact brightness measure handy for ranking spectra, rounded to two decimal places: 2.40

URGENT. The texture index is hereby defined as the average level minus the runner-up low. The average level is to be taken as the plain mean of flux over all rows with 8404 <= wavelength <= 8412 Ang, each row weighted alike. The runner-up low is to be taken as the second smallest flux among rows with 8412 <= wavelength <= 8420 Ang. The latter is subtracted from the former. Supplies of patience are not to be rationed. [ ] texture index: 0.62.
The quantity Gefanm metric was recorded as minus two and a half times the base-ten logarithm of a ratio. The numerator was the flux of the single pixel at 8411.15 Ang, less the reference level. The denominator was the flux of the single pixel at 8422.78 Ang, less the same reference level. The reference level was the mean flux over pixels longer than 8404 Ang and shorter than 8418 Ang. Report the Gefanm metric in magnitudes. 2.4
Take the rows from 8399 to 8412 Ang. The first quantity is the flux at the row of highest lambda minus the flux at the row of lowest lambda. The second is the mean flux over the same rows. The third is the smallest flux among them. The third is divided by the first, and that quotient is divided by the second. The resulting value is 16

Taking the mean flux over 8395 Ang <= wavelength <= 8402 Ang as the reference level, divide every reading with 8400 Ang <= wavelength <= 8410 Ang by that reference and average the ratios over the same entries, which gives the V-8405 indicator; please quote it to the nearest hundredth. 1.04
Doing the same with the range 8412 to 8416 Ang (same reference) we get 1.00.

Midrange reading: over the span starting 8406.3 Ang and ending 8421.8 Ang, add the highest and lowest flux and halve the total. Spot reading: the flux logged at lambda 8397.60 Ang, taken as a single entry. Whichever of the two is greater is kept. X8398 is 15.9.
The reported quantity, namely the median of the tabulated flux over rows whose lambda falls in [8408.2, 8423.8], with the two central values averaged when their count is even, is 15.6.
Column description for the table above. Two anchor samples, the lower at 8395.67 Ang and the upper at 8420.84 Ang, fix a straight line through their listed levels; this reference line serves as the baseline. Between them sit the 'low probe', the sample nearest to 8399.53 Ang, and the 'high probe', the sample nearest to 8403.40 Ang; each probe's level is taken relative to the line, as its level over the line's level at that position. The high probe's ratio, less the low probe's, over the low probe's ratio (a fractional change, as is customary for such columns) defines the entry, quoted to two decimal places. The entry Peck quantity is 0.03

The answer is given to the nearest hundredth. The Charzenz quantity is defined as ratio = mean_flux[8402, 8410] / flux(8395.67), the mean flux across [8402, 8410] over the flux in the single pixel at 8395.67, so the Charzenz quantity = 1.07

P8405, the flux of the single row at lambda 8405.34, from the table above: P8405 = 16.48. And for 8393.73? 14.95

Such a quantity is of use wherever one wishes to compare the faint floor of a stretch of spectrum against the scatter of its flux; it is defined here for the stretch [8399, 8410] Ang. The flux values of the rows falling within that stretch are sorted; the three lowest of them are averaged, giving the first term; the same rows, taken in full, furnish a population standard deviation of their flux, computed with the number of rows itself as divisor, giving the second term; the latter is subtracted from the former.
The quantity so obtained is 15.87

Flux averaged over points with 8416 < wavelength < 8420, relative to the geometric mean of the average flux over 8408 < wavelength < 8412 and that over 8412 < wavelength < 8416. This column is 0.98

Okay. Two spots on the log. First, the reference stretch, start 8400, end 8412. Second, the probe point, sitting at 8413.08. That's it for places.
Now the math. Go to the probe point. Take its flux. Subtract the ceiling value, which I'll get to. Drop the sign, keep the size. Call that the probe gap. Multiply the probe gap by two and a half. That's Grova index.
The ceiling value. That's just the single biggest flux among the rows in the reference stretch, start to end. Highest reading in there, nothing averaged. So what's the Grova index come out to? 1.8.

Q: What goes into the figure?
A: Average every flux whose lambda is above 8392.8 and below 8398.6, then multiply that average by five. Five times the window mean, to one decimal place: 76.2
